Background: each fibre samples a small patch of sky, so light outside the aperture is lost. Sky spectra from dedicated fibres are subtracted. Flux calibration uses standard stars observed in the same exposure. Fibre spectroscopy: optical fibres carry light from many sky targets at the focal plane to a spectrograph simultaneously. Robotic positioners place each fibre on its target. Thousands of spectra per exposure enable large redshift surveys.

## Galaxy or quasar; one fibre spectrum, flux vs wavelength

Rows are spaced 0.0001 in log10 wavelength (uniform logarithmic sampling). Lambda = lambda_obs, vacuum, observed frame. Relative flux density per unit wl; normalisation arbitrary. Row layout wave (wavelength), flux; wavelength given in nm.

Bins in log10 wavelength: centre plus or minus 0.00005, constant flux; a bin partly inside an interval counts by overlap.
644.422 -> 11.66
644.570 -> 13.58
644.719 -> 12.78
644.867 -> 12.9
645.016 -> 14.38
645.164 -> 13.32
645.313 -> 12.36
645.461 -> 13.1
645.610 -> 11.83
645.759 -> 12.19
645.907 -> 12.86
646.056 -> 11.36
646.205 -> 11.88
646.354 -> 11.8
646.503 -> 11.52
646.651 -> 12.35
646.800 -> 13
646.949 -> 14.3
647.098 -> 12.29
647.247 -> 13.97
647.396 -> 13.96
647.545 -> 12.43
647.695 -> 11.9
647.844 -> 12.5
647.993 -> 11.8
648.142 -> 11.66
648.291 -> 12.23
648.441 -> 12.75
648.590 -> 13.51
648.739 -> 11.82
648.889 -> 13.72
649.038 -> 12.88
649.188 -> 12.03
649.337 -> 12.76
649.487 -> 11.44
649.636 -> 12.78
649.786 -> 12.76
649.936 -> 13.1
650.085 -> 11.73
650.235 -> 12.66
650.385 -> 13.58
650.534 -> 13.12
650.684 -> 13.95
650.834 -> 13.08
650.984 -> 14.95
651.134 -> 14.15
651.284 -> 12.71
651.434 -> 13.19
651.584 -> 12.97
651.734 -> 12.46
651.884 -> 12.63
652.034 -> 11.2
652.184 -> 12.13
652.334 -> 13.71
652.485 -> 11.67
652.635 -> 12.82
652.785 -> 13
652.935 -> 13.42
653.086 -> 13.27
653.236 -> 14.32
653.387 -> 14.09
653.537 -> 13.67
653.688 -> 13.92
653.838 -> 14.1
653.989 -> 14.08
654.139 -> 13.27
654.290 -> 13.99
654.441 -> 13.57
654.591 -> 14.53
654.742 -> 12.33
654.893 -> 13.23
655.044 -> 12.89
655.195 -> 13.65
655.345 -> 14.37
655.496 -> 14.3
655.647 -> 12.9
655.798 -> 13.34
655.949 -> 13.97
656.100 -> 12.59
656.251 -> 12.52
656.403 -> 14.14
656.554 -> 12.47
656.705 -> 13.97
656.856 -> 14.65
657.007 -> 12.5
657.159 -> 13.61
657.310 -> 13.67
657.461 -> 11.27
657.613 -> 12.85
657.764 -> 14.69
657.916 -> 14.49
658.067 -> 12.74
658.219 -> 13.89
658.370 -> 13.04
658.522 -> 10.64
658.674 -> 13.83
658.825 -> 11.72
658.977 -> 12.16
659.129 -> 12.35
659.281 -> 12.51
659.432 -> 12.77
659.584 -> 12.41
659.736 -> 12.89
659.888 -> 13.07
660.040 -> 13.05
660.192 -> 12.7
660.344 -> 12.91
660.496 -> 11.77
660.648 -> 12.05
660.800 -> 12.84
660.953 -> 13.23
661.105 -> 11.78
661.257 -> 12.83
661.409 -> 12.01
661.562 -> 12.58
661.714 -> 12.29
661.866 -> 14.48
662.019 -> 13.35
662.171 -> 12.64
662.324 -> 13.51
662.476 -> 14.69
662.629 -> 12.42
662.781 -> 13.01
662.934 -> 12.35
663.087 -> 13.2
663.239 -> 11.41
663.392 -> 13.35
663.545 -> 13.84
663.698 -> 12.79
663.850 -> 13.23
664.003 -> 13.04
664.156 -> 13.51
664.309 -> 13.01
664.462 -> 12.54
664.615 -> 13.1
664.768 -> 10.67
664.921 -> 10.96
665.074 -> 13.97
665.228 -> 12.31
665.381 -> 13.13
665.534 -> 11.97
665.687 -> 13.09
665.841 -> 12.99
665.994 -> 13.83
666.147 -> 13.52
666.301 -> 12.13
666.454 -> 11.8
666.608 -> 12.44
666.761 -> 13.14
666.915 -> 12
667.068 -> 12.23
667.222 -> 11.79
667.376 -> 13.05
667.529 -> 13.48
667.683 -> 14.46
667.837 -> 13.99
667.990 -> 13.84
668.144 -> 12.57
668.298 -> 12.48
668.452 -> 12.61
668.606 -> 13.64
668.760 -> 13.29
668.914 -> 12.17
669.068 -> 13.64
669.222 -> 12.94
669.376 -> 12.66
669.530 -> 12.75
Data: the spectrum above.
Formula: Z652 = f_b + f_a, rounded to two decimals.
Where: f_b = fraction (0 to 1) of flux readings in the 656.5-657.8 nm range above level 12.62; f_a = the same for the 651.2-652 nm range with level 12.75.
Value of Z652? 1.07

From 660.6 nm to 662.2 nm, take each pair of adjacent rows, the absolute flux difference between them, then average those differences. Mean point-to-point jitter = 0.94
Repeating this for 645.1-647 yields 0.76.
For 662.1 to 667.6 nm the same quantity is 0.93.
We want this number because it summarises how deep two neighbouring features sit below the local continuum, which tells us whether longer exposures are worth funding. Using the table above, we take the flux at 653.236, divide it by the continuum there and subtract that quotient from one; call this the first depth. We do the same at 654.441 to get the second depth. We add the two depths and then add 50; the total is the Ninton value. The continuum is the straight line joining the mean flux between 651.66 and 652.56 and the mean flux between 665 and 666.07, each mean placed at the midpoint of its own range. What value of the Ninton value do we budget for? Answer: 49.7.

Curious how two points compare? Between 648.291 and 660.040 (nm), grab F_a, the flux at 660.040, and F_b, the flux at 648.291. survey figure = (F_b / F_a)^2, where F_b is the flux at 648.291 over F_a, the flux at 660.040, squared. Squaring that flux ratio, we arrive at 0.88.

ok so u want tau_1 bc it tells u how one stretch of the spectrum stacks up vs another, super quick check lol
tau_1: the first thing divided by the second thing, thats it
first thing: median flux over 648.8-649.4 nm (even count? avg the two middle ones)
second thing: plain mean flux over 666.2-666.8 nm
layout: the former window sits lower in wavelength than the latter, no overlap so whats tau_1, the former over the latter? 1.04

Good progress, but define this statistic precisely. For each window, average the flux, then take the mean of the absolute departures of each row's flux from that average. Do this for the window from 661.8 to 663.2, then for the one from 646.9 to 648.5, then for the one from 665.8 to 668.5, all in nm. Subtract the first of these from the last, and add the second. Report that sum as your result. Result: 0.80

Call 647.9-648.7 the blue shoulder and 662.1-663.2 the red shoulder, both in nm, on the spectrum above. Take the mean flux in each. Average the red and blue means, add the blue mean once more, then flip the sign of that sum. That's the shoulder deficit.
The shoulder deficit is -25.1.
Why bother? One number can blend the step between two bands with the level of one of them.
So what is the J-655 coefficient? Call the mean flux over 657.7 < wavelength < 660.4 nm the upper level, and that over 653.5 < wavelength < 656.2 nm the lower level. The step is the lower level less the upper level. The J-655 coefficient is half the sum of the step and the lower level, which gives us 7.15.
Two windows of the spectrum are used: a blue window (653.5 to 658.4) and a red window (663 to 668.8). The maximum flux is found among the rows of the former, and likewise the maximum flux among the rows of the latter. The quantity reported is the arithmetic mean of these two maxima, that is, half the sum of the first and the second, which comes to 14.6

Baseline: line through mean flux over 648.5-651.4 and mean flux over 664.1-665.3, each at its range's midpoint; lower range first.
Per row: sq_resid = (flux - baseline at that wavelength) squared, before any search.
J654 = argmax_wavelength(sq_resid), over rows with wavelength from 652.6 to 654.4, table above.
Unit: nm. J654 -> 653.236 nm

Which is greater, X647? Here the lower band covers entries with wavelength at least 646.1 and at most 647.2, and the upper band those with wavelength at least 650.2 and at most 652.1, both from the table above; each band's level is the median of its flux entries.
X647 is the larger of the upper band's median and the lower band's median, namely 13.1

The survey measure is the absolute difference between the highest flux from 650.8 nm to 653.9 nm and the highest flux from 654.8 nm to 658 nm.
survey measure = 0.26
